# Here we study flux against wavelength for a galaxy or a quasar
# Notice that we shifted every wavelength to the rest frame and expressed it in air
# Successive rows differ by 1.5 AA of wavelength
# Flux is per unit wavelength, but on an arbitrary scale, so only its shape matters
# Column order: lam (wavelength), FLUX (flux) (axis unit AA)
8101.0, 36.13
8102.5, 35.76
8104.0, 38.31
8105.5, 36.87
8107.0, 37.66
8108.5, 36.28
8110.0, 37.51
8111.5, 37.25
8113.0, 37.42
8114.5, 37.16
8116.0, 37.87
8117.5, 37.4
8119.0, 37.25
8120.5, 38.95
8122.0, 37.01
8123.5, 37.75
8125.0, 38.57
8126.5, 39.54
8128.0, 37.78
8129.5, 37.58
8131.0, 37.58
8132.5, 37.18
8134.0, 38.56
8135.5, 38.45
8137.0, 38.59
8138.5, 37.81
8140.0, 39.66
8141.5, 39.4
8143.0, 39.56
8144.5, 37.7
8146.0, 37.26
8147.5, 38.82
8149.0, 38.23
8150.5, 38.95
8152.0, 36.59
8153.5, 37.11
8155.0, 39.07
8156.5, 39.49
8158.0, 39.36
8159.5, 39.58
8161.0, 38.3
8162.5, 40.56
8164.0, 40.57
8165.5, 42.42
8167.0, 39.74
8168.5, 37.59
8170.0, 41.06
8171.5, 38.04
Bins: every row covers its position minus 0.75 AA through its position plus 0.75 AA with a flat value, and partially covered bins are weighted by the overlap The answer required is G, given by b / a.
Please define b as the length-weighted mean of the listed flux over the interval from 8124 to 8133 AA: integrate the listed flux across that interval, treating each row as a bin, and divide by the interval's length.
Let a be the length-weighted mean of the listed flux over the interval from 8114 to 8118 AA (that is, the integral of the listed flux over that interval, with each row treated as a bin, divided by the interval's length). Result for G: 1.01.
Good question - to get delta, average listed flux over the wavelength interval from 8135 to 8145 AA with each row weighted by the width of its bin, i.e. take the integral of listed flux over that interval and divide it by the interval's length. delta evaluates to 38.8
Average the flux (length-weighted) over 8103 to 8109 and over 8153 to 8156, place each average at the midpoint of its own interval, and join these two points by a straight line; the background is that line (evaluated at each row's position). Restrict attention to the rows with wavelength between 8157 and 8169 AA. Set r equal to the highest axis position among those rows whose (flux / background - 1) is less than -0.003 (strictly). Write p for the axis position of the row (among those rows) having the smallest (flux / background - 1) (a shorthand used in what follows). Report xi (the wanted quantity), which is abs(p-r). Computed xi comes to 0.0 AA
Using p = 8168.5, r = 8168.5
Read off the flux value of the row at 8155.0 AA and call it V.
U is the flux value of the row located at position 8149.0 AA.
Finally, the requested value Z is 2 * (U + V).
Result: 155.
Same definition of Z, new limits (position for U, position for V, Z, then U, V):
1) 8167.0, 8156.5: 158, 39.74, 39.49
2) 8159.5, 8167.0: 159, 39.58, 39.74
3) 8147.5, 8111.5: 152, 38.82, 37.25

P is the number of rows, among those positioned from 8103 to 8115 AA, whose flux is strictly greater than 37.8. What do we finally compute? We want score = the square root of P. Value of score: 1.0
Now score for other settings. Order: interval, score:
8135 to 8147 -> 2.4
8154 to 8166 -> 2.8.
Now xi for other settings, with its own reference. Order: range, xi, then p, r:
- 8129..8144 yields 6.0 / 8132.5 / 8138.5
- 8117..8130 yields 7.5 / 8122.0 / 8129.5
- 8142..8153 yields 0.0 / 8152.0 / 8152.0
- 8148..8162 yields 9.0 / 8152.0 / 8161.0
